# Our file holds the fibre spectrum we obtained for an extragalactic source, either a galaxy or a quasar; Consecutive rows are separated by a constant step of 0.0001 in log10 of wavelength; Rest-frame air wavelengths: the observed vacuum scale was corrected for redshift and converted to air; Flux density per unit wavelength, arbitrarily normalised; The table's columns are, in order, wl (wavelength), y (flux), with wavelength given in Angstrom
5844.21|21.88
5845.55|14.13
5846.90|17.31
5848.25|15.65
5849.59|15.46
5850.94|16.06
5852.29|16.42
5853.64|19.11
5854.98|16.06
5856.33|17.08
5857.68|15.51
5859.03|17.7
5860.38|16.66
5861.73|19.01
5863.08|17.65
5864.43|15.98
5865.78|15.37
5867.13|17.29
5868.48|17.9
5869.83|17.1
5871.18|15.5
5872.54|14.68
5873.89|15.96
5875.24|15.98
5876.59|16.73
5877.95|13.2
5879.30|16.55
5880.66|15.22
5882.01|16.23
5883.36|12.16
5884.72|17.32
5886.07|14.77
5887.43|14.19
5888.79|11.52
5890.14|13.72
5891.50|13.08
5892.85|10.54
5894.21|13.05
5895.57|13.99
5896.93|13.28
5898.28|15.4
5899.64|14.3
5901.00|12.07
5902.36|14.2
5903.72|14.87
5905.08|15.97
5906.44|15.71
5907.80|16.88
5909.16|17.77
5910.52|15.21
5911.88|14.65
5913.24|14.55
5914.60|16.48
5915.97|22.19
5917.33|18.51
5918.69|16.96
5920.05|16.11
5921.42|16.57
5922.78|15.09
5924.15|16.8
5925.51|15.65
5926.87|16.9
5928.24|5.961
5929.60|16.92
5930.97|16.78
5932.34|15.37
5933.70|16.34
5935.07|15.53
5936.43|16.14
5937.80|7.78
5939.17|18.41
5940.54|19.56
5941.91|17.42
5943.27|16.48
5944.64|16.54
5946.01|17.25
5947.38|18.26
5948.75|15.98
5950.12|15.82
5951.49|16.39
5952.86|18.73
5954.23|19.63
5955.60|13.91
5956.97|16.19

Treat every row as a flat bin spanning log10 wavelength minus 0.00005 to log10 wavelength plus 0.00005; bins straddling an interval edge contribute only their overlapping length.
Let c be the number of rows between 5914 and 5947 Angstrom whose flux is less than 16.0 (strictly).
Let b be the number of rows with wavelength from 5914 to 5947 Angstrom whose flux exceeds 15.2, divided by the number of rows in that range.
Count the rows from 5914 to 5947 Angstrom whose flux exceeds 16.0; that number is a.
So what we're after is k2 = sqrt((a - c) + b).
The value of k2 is 3.6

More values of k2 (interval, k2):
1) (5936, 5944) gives 2.2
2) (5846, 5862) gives 2.6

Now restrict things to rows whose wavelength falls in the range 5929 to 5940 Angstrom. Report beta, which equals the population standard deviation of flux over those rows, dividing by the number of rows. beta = 3.0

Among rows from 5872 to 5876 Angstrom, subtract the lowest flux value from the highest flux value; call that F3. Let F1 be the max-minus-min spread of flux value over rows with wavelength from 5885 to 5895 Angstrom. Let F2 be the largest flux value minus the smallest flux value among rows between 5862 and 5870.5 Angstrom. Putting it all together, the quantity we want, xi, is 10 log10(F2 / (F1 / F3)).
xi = -1.1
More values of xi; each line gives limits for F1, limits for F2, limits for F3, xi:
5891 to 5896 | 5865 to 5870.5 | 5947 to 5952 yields 2.5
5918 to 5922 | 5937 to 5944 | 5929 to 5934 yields 13.3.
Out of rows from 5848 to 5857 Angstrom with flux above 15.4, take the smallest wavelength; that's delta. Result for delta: 5848.25 Angstrom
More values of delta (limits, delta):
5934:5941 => 5935.07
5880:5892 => 5882.01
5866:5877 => 5867.13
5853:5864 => 5853.64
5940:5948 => 5940.54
